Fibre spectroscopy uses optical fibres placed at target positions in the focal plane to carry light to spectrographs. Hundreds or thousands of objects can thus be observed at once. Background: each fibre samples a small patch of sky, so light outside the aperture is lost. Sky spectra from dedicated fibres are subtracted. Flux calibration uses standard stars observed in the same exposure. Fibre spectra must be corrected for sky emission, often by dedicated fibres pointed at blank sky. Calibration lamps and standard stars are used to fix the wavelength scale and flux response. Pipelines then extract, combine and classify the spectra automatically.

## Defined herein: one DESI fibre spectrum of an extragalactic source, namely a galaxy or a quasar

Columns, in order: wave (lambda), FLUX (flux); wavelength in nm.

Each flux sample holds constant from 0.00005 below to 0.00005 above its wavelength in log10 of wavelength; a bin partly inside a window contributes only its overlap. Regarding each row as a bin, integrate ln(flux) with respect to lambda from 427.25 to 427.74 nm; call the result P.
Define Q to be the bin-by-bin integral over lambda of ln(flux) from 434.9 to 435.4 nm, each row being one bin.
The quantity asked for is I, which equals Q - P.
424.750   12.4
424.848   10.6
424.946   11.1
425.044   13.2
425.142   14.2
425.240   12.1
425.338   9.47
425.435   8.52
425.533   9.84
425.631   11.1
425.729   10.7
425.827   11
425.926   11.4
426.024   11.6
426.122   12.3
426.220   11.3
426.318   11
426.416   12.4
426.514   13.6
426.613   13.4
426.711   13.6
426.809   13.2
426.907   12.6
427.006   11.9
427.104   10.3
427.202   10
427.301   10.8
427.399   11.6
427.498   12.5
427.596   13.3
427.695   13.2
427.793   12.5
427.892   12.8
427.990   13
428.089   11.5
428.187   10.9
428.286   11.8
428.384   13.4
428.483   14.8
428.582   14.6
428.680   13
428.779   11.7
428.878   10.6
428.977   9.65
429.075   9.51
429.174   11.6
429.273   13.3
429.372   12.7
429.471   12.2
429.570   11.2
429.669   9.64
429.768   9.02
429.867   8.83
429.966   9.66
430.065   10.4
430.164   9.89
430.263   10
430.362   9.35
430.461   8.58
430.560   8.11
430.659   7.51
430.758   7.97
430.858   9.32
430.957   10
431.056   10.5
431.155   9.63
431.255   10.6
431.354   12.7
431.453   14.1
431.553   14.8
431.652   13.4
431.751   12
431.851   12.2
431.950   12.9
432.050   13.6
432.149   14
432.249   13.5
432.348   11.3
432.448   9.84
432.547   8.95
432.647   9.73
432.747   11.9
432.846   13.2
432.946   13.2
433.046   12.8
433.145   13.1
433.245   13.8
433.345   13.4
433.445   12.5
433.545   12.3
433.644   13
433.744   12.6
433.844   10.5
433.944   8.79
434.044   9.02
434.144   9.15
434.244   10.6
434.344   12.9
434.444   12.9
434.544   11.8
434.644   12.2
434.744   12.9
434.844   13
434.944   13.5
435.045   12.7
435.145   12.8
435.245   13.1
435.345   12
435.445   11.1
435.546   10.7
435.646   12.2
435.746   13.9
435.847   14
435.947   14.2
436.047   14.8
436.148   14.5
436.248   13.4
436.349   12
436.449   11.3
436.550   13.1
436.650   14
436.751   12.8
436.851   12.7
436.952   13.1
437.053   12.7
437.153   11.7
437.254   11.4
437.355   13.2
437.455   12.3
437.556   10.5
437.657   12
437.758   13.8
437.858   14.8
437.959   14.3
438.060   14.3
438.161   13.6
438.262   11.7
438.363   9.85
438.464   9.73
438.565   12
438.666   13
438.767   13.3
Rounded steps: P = 1.22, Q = 1.27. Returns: 0.05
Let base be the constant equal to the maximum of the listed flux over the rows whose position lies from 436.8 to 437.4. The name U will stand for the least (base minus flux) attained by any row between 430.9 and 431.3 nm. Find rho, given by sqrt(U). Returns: 1.6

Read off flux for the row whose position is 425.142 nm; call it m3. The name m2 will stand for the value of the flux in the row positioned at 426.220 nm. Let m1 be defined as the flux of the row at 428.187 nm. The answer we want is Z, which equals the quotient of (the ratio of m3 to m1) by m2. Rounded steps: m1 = 10.9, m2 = 11.3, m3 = 14.2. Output 0.115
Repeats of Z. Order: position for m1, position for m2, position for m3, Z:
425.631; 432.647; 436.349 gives 0.111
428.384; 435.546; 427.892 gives 0.089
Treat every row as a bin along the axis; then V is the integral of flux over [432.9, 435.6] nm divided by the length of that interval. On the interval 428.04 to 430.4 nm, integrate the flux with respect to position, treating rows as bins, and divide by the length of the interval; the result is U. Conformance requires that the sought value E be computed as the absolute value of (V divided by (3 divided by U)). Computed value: 45.2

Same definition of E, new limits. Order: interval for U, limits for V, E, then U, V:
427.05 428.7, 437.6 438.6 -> 51.9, 12.3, 12.60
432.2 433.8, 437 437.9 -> 50.7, 12.2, 12.48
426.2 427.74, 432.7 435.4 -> 49.6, 12.2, 12.21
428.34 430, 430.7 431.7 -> 43.2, 11.5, 11.26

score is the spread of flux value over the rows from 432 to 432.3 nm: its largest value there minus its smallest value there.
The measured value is 0.5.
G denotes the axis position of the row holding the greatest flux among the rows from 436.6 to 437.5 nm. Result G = 436.650 nm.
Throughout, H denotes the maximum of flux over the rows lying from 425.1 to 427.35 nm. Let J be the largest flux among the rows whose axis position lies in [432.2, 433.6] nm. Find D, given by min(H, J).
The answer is 13.8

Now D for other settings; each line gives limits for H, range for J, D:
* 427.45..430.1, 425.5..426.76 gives 13.6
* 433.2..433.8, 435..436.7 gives 13.8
